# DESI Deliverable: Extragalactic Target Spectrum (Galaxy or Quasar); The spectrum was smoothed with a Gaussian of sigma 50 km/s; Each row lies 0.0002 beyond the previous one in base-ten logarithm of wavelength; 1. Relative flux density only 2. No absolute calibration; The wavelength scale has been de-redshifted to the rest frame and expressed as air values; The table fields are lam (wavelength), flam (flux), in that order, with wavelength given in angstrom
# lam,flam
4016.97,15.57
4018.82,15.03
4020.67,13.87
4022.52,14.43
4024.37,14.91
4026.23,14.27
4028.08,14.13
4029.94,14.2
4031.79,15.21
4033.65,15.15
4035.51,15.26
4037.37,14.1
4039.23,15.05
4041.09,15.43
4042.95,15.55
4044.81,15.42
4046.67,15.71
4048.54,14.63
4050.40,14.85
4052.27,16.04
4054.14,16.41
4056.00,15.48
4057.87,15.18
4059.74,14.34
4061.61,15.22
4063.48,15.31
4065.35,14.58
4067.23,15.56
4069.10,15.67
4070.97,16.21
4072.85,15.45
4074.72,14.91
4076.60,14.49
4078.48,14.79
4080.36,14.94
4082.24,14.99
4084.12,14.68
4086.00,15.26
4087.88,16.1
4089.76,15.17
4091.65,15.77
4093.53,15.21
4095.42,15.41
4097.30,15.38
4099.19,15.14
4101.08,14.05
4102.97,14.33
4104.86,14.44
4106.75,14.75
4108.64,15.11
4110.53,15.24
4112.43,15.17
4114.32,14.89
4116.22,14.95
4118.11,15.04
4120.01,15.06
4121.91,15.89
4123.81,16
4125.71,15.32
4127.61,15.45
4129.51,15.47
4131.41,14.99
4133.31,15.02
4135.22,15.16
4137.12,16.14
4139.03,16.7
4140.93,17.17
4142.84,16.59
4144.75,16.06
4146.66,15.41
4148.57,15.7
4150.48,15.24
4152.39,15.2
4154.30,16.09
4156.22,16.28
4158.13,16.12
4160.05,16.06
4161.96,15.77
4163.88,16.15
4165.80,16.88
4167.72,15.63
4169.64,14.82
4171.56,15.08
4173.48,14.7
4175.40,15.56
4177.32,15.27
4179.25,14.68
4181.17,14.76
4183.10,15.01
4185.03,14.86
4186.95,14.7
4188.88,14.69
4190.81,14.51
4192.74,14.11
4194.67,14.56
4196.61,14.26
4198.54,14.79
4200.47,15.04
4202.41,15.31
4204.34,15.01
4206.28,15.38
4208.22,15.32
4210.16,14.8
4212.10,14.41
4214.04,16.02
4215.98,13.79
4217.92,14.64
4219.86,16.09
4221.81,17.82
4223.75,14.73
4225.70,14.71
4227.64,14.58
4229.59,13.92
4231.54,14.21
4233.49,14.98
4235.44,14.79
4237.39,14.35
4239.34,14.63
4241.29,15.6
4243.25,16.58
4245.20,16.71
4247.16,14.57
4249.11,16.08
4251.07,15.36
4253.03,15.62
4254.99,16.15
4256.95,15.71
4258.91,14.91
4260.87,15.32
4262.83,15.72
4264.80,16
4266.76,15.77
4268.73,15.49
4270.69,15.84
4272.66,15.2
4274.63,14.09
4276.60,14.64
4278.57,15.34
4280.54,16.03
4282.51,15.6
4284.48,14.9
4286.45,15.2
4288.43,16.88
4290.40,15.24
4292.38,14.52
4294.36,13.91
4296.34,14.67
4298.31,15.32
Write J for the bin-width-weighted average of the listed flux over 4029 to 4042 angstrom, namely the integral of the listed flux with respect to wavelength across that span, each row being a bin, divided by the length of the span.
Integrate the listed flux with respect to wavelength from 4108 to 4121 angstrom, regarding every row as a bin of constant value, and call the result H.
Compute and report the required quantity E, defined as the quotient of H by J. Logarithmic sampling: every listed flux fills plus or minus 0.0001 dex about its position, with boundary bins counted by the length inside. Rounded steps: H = 196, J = 14.9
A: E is 13.1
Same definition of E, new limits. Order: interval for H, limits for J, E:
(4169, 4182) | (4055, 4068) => 12.9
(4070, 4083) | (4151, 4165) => 12.3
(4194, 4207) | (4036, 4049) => 12.8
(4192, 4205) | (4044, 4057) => 12.4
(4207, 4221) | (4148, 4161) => 13.3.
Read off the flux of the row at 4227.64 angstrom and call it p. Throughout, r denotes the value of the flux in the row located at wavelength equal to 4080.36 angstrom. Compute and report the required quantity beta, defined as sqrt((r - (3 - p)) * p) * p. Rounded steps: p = 14.58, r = 14.94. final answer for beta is 287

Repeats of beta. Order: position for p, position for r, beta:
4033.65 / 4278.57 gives 309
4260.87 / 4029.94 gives 309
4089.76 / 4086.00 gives 309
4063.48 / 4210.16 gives 312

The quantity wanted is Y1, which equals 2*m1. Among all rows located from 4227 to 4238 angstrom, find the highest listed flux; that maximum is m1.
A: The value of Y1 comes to 30.0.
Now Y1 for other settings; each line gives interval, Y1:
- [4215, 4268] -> 35.6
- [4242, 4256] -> 33.4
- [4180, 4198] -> 30.0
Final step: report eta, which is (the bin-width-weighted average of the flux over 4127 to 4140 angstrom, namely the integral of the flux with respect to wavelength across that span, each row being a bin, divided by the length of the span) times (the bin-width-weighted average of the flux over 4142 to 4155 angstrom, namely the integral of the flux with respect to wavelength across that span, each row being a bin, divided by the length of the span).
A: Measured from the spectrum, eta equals 245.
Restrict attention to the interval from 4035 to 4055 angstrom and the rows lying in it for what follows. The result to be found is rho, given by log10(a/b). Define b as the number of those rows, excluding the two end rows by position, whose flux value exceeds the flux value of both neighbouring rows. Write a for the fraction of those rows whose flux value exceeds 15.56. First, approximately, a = 0.27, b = 2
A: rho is -0.87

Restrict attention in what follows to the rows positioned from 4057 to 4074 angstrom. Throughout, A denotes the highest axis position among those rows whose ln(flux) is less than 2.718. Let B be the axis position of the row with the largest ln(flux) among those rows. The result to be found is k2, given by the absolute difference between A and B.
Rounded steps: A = 4065.35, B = 4070.97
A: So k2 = 5.6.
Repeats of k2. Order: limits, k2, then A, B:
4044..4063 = 5.6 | 4059.74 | 4054.14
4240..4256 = 2.0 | 4247.16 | 4245.20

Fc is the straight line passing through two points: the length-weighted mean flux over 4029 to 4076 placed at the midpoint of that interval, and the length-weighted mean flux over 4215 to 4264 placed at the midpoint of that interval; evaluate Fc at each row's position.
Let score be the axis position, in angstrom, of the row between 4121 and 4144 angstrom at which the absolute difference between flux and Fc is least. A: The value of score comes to 4125.71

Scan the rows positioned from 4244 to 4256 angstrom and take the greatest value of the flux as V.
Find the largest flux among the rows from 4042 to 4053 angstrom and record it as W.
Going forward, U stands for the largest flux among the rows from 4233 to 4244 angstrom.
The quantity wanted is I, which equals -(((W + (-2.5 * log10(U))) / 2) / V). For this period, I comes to -0.389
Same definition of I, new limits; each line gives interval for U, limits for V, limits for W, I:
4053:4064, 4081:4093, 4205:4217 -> -0.403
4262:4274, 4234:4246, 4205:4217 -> -0.389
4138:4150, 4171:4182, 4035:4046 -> -0.400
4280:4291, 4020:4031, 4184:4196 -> -0.395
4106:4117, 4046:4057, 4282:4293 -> -0.424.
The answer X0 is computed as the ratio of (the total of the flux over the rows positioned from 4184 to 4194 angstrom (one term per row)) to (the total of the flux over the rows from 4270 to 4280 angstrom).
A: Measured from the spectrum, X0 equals 0.970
